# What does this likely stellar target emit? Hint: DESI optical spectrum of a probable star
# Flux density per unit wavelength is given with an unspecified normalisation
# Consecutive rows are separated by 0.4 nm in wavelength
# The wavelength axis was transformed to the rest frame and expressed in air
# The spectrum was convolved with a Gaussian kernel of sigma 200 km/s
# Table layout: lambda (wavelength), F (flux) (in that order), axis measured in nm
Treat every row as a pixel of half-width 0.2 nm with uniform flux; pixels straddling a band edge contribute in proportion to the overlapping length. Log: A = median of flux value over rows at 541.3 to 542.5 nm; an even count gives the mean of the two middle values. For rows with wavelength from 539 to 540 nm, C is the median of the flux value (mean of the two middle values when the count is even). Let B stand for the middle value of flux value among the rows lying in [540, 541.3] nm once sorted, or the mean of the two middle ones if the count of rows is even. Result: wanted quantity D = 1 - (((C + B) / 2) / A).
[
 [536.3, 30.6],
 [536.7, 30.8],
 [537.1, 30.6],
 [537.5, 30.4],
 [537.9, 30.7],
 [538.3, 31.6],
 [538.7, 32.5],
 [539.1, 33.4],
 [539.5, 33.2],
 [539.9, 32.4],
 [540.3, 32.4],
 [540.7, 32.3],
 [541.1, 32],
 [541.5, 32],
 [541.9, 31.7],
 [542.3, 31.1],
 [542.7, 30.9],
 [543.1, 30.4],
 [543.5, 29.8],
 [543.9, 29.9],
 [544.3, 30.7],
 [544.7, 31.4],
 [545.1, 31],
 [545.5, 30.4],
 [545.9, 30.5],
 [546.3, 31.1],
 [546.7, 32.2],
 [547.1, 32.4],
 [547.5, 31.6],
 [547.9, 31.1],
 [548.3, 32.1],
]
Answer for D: -0.033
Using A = 31.7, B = 32.30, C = 33.2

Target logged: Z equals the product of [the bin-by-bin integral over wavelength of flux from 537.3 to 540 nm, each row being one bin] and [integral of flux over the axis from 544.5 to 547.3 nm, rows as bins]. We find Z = 7572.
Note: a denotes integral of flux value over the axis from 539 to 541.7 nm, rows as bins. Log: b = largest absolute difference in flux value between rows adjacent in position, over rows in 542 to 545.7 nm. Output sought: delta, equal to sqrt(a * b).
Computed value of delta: 8.38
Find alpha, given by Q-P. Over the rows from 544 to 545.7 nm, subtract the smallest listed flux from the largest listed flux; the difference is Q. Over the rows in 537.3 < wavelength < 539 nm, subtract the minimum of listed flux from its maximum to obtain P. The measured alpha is -1.1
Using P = 2.1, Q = 1.00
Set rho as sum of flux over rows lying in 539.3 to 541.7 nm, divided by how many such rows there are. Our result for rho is 32.4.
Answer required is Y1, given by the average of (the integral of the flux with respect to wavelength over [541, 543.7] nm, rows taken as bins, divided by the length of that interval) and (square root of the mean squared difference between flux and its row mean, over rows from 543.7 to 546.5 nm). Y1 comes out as 15.8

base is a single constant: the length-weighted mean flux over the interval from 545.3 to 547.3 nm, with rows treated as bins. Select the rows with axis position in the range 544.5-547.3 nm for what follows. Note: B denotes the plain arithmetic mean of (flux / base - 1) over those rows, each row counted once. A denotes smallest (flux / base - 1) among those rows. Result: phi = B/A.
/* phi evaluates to 0.0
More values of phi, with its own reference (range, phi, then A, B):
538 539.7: 4.8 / 0.009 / 0.043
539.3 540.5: 1.2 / 0.034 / 0.043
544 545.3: 0.5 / -0.020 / -0.009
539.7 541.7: 1.3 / 0.022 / 0.029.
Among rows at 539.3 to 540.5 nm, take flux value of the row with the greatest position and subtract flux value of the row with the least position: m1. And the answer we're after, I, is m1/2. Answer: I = -0.4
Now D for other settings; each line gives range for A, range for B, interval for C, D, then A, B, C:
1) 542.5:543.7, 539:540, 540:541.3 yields -0.077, 30.4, 33.20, 32.3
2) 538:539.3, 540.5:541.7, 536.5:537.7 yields 0.037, 32.5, 32.00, 30.6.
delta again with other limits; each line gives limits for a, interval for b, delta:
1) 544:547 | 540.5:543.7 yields 7.48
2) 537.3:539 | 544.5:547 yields 7.67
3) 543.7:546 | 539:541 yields 7.51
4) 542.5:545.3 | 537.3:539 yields 8.78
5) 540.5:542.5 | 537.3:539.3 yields 7.57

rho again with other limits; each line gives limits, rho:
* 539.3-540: 32.8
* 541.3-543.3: 31.2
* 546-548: 31.7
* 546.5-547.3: 32.3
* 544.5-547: 31.1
